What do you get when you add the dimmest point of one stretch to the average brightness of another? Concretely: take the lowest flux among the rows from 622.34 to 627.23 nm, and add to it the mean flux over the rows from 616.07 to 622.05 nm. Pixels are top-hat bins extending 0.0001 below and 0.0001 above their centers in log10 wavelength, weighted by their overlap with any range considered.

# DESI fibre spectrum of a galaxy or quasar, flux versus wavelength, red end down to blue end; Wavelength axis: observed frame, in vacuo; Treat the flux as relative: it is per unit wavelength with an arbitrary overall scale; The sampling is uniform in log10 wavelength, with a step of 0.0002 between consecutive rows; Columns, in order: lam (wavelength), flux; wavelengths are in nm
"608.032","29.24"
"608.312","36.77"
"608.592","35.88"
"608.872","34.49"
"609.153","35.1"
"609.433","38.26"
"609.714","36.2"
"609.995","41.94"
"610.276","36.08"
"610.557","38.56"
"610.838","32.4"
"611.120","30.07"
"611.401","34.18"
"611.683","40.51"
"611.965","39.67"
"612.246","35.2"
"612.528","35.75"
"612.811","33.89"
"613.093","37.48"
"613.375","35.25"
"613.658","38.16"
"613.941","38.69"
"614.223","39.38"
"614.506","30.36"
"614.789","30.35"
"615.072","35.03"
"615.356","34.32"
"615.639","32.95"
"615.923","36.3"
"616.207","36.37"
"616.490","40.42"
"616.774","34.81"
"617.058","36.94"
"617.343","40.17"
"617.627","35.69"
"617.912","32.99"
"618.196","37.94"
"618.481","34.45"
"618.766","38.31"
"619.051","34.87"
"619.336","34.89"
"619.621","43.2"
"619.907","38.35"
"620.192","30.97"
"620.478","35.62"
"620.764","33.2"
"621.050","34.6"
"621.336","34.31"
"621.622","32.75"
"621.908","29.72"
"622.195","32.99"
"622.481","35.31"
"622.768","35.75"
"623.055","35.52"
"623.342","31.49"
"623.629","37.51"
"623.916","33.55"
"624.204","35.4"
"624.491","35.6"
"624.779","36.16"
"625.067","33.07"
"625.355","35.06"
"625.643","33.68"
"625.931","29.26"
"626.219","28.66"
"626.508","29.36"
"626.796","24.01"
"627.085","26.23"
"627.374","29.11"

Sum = 60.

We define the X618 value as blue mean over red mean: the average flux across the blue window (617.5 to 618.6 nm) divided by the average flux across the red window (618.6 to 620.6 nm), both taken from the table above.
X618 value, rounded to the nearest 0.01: 0.96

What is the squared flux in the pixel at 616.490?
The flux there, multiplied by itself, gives 1634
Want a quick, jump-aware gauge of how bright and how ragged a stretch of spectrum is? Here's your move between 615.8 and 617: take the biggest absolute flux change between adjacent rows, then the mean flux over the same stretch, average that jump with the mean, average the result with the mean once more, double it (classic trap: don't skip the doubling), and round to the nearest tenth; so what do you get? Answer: 58.3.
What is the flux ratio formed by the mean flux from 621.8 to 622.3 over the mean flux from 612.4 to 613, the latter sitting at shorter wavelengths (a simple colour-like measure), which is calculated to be 0.90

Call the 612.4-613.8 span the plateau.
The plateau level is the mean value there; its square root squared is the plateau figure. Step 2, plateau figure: 36.1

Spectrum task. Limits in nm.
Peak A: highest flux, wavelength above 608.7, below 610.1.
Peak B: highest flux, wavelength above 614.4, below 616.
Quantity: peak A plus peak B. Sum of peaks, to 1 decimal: 78.2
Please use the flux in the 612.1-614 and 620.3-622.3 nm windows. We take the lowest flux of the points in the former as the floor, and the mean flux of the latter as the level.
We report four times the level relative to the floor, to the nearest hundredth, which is 3.93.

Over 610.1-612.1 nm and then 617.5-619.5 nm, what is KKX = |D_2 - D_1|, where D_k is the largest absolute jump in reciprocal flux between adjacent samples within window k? 0.0010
